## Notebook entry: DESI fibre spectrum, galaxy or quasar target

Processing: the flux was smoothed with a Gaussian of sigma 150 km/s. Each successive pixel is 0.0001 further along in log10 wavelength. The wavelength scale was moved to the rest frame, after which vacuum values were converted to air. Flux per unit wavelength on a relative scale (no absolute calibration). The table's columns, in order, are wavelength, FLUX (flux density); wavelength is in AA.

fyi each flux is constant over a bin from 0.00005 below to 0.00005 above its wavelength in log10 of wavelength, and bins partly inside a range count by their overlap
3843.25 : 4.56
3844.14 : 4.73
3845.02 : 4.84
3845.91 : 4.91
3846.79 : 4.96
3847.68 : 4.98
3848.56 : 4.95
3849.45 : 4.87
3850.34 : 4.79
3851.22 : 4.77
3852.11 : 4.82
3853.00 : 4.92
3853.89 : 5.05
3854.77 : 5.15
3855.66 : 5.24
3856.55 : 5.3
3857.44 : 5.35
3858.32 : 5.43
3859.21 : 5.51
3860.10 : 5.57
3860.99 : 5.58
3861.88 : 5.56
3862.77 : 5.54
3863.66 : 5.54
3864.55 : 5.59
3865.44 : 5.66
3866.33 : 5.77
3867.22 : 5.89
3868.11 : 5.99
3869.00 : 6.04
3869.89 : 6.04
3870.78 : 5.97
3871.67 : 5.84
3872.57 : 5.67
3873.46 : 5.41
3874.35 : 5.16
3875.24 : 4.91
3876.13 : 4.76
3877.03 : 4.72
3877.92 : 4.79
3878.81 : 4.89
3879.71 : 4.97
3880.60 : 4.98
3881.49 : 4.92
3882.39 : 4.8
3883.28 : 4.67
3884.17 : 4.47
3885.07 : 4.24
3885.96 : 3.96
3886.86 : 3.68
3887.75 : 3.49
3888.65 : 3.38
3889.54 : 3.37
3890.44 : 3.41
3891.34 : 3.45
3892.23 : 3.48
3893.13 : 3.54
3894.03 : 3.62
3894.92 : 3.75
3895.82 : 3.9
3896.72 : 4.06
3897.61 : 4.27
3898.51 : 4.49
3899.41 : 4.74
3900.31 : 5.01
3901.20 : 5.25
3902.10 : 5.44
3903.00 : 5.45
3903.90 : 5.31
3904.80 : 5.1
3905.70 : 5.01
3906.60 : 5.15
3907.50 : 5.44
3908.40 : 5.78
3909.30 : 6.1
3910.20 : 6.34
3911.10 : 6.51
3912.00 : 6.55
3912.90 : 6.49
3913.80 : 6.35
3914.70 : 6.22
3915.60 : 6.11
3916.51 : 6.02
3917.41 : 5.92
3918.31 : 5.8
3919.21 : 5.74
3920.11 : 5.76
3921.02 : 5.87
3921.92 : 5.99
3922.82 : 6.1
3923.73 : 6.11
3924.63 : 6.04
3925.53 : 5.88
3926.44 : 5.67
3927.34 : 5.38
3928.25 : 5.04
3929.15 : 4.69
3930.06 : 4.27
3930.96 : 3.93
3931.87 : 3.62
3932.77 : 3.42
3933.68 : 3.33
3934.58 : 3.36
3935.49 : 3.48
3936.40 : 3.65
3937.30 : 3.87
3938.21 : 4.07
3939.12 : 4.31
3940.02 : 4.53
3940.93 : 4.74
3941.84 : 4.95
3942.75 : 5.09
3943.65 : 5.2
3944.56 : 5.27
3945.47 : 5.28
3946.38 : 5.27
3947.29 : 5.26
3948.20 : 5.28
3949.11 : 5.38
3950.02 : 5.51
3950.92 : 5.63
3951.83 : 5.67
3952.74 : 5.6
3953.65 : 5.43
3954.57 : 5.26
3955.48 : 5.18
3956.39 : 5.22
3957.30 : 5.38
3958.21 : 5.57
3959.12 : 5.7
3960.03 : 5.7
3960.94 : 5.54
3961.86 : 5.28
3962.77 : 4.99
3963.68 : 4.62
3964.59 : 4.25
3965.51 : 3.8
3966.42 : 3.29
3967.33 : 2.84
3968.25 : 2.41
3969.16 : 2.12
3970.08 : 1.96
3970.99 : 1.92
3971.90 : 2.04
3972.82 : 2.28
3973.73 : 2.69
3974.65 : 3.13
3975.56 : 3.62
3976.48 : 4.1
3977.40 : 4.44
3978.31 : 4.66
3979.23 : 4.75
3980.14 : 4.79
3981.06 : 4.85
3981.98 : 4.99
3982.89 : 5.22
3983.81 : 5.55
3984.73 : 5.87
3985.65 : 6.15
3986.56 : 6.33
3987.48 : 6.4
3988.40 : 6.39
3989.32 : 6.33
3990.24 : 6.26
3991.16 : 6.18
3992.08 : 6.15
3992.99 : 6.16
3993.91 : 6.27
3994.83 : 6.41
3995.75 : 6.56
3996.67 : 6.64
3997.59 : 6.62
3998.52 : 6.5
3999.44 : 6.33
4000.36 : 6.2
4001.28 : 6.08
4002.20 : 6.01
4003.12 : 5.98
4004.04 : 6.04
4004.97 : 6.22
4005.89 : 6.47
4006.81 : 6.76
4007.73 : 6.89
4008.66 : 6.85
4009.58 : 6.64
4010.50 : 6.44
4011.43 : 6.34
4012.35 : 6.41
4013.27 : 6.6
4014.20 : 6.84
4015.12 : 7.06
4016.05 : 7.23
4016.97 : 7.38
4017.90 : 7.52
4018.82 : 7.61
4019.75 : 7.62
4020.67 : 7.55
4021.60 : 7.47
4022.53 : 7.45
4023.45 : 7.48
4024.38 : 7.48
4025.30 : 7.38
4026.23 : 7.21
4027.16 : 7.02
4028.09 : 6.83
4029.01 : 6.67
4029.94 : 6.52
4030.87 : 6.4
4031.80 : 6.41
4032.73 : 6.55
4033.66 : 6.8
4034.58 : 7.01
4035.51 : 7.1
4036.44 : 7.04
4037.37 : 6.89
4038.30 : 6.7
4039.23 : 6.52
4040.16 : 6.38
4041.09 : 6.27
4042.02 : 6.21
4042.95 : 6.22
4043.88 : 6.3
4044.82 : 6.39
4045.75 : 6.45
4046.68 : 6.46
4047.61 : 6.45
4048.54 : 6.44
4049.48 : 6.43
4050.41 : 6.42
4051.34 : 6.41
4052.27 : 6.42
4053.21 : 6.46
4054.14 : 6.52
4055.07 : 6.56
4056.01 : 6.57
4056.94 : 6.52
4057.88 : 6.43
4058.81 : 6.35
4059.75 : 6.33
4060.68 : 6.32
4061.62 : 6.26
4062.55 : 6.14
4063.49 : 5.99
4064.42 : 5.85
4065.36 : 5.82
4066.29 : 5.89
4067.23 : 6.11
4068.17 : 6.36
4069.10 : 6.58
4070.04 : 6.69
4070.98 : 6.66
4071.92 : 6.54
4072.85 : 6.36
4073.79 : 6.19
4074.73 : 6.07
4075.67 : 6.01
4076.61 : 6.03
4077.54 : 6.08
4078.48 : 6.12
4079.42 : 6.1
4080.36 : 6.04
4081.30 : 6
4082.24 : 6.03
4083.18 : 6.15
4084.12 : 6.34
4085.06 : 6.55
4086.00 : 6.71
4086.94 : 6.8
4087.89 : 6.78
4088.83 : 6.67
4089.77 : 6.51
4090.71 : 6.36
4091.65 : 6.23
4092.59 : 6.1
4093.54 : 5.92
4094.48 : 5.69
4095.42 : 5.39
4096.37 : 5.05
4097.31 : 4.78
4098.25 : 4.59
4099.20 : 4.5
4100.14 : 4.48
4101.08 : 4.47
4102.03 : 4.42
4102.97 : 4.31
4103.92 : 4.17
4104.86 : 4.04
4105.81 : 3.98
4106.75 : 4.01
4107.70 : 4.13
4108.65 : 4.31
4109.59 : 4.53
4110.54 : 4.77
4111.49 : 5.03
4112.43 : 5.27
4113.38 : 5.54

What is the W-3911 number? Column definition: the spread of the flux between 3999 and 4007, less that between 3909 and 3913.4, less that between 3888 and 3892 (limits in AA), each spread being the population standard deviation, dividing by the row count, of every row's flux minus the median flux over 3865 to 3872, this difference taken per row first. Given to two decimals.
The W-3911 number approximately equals 0.04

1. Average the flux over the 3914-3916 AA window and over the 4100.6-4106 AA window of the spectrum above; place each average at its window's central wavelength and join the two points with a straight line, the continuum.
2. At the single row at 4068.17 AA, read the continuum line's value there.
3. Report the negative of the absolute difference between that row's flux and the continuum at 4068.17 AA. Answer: -1.8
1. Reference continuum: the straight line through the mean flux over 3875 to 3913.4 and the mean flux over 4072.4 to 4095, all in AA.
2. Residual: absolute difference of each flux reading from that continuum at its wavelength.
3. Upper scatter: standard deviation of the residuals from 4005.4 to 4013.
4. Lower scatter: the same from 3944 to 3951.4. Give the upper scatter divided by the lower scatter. 1.8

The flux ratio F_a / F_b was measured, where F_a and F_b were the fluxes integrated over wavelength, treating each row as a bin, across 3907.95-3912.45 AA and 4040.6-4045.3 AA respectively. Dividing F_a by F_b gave 0.96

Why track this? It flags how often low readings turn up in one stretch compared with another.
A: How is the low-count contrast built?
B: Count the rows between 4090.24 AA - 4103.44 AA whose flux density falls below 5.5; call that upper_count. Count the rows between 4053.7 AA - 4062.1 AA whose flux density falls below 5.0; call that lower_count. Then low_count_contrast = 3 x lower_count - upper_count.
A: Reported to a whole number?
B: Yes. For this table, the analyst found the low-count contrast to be -9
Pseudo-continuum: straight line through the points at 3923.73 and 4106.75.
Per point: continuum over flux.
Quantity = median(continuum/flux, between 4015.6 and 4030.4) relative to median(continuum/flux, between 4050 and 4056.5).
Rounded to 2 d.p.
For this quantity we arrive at 0.94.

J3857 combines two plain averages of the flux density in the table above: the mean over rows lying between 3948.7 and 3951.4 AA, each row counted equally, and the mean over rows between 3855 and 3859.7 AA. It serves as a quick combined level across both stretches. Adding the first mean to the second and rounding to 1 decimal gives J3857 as 10.9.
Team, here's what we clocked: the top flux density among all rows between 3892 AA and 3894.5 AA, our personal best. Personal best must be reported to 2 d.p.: 3.62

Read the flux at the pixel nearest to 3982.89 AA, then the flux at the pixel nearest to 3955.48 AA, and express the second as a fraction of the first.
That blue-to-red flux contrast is 0.99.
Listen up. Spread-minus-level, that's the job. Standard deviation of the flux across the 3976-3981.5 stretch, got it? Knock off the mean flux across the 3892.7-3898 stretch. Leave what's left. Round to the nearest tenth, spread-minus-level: -3.6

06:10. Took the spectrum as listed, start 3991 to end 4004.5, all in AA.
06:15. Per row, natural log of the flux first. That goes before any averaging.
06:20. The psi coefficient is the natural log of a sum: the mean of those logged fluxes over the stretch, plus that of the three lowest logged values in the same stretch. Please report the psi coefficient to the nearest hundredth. 1.29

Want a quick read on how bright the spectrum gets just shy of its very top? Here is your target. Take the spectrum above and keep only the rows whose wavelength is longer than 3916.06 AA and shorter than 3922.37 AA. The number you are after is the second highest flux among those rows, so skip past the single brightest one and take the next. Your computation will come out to 5.99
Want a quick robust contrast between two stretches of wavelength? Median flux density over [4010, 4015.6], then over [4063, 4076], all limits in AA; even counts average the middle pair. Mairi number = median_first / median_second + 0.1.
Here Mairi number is 1.16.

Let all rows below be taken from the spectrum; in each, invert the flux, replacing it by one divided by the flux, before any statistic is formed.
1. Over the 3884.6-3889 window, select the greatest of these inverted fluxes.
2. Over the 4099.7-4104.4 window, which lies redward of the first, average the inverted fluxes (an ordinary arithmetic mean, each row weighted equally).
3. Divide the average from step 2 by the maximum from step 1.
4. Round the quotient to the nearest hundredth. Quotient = 0.77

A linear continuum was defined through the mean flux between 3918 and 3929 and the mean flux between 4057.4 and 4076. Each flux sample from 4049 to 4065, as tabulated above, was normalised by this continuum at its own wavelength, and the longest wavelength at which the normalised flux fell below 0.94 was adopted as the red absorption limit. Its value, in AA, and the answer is 4064.42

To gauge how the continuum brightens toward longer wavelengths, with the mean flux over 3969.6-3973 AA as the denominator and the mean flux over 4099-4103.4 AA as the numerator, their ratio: 2.2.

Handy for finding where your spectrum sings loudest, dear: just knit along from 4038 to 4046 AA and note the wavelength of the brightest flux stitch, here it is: 4038.30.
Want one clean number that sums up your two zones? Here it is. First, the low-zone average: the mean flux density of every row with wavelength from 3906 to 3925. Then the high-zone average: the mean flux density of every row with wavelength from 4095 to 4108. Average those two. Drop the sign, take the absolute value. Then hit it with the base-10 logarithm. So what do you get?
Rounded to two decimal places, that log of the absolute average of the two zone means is 0.72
